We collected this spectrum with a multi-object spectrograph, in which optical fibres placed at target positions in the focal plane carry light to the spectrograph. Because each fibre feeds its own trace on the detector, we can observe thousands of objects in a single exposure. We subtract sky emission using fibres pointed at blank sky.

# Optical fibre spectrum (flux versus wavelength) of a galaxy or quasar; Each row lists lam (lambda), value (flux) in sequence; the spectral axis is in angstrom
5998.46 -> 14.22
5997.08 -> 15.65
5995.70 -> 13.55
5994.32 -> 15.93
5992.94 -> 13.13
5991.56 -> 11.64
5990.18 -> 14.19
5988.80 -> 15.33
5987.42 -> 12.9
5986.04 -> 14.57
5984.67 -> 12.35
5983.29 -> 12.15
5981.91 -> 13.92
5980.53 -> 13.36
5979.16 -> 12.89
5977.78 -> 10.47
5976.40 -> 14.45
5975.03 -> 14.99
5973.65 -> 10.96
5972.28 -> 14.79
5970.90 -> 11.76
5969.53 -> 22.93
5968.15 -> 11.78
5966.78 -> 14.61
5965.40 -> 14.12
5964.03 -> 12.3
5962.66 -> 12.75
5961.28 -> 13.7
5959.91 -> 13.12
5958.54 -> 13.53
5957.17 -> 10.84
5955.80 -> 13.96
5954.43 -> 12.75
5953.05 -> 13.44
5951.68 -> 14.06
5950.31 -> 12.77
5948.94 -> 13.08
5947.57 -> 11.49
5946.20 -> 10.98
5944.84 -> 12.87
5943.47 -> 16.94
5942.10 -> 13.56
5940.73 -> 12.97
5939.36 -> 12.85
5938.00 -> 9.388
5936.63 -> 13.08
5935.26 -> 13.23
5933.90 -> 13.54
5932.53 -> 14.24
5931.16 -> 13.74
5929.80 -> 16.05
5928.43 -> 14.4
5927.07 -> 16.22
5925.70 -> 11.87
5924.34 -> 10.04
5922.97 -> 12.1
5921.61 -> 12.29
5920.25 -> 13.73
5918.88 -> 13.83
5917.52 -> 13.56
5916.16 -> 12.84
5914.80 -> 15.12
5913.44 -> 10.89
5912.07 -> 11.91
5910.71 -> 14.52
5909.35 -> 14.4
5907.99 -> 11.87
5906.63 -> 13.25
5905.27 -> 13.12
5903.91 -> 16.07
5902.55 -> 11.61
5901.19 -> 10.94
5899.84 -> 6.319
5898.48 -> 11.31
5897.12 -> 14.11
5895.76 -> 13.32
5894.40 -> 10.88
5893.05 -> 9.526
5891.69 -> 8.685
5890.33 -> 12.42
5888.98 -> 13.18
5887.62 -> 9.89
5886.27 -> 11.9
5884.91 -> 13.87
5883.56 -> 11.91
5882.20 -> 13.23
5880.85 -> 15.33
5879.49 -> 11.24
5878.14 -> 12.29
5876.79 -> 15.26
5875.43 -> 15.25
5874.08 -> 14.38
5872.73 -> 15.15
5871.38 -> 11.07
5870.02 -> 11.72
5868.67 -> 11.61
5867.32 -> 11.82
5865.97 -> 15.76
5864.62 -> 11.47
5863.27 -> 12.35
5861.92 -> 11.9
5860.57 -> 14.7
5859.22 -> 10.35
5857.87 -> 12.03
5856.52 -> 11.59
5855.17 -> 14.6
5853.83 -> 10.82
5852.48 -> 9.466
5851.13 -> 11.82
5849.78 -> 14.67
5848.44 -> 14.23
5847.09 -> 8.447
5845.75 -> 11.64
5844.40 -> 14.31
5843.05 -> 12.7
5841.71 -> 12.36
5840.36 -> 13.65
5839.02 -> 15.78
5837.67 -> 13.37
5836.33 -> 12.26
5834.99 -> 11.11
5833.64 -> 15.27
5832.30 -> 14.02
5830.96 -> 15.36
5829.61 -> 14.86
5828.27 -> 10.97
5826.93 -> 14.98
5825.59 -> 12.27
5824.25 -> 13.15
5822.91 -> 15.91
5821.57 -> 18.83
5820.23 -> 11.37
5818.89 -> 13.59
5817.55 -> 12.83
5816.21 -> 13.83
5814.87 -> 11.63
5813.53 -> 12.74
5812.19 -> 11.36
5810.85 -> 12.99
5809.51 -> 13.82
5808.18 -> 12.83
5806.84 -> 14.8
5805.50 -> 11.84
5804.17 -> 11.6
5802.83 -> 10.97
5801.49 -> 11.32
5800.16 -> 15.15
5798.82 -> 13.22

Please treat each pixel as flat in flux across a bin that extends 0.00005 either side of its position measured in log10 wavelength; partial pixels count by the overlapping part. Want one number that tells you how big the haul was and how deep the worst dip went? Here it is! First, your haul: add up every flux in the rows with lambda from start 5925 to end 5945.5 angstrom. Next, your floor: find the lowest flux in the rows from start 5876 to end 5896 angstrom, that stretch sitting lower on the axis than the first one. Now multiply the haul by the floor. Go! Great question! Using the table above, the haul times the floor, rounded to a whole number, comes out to 1780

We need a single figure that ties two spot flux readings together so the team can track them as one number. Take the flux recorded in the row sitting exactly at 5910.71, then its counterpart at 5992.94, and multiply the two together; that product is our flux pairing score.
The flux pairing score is 191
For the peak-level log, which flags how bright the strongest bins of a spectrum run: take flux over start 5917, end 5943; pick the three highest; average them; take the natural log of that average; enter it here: 2.74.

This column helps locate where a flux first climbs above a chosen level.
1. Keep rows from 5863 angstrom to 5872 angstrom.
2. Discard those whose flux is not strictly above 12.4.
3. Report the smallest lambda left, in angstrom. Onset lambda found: 5865.97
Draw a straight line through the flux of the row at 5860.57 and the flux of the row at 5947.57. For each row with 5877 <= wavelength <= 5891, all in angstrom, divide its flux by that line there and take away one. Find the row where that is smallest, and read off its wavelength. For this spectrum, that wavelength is 5887.62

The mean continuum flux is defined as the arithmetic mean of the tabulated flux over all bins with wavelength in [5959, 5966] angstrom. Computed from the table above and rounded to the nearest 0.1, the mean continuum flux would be 13.2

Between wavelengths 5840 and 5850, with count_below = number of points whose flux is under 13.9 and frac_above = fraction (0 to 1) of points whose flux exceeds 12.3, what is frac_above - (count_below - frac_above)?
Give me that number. -3.5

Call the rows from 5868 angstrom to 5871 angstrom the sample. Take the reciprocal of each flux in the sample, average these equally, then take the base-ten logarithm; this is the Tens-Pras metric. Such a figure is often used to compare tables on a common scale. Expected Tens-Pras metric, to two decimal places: -1.07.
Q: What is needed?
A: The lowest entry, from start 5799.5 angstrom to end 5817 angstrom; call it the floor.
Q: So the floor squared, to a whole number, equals 120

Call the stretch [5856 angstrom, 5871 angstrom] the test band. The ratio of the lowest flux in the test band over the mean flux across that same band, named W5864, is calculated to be 0.84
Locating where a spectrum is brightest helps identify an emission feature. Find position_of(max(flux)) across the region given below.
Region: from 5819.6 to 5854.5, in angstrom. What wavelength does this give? 5821.57 angstrom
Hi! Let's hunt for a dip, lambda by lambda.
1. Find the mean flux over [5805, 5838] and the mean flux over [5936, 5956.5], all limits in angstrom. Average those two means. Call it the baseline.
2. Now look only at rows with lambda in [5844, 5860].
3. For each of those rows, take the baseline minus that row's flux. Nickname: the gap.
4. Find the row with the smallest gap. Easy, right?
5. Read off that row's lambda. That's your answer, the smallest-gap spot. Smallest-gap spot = 5849.78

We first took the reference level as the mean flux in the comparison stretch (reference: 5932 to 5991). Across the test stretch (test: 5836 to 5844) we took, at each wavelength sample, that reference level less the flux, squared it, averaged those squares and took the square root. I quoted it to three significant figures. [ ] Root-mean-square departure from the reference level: 1.20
